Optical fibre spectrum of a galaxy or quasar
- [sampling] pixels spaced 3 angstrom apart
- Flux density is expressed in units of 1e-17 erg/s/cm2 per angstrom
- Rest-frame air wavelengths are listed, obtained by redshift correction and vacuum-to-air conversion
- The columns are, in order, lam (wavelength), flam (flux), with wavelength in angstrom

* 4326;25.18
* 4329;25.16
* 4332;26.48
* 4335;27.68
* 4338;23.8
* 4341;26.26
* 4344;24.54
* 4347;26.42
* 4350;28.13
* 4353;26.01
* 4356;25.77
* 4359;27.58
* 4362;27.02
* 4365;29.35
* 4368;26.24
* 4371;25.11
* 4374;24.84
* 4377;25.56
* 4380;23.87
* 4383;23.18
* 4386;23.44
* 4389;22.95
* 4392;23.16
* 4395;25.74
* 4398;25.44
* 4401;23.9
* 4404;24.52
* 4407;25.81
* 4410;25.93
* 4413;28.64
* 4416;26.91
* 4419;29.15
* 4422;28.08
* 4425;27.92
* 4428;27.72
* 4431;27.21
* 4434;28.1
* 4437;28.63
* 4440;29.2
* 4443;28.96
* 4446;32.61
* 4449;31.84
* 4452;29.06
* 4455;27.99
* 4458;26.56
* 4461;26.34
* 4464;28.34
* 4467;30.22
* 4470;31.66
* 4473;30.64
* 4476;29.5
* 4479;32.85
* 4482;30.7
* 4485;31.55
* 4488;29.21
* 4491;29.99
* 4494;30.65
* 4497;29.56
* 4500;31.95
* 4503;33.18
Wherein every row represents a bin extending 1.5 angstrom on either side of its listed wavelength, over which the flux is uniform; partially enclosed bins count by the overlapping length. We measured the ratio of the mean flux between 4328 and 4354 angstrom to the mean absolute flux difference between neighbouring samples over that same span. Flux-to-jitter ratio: 13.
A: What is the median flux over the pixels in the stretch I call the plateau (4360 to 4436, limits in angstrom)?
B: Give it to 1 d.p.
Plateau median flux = 25.8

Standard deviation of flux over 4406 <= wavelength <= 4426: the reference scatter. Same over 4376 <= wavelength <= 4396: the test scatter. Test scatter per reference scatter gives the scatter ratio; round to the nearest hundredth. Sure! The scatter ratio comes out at 0.90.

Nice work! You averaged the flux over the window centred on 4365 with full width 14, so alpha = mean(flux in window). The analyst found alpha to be 27.1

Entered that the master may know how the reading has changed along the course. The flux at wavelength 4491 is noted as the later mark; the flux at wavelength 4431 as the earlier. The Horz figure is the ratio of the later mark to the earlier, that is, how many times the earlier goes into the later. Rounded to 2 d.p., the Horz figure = 1.10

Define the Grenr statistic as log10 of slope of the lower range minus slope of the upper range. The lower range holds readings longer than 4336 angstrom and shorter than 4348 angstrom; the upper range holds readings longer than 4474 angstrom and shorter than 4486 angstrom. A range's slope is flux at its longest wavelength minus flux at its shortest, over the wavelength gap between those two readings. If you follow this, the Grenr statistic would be -1.2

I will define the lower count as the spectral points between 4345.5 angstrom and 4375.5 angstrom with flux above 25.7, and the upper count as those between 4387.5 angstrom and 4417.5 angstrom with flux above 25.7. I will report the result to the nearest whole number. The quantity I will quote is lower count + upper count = 13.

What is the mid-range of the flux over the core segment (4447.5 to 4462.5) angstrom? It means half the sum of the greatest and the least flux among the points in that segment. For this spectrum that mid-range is 29.1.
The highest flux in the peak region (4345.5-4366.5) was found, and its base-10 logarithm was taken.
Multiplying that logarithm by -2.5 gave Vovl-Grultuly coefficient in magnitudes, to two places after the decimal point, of -3.67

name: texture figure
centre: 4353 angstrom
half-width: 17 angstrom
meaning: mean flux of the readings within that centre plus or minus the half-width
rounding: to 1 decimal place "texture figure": 26.5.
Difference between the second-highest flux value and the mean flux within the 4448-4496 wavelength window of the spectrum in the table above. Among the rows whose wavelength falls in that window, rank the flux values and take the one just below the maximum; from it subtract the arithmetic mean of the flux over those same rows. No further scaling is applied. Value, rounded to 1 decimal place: 2.0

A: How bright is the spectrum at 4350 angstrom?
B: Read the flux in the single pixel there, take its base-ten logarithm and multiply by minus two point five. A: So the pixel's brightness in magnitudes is -3.62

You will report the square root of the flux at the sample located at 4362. 5.20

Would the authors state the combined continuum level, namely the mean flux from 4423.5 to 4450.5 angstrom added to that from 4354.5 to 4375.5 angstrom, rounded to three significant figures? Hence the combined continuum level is 55.7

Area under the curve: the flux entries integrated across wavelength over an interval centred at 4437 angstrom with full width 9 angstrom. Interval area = 258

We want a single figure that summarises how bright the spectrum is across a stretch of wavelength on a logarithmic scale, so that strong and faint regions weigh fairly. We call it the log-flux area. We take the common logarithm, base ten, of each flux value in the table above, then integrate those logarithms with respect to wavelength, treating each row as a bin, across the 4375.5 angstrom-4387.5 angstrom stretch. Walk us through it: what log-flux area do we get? 16.56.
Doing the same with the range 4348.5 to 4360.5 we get 17.15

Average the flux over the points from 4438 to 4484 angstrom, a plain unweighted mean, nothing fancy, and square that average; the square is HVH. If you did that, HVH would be 886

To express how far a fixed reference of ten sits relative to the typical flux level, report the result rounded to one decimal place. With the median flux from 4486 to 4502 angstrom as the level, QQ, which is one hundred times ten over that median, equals 33.3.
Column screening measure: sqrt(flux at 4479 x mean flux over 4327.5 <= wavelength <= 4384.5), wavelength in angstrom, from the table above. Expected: 29.2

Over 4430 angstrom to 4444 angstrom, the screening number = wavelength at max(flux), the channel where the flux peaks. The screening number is 4440 angstrom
